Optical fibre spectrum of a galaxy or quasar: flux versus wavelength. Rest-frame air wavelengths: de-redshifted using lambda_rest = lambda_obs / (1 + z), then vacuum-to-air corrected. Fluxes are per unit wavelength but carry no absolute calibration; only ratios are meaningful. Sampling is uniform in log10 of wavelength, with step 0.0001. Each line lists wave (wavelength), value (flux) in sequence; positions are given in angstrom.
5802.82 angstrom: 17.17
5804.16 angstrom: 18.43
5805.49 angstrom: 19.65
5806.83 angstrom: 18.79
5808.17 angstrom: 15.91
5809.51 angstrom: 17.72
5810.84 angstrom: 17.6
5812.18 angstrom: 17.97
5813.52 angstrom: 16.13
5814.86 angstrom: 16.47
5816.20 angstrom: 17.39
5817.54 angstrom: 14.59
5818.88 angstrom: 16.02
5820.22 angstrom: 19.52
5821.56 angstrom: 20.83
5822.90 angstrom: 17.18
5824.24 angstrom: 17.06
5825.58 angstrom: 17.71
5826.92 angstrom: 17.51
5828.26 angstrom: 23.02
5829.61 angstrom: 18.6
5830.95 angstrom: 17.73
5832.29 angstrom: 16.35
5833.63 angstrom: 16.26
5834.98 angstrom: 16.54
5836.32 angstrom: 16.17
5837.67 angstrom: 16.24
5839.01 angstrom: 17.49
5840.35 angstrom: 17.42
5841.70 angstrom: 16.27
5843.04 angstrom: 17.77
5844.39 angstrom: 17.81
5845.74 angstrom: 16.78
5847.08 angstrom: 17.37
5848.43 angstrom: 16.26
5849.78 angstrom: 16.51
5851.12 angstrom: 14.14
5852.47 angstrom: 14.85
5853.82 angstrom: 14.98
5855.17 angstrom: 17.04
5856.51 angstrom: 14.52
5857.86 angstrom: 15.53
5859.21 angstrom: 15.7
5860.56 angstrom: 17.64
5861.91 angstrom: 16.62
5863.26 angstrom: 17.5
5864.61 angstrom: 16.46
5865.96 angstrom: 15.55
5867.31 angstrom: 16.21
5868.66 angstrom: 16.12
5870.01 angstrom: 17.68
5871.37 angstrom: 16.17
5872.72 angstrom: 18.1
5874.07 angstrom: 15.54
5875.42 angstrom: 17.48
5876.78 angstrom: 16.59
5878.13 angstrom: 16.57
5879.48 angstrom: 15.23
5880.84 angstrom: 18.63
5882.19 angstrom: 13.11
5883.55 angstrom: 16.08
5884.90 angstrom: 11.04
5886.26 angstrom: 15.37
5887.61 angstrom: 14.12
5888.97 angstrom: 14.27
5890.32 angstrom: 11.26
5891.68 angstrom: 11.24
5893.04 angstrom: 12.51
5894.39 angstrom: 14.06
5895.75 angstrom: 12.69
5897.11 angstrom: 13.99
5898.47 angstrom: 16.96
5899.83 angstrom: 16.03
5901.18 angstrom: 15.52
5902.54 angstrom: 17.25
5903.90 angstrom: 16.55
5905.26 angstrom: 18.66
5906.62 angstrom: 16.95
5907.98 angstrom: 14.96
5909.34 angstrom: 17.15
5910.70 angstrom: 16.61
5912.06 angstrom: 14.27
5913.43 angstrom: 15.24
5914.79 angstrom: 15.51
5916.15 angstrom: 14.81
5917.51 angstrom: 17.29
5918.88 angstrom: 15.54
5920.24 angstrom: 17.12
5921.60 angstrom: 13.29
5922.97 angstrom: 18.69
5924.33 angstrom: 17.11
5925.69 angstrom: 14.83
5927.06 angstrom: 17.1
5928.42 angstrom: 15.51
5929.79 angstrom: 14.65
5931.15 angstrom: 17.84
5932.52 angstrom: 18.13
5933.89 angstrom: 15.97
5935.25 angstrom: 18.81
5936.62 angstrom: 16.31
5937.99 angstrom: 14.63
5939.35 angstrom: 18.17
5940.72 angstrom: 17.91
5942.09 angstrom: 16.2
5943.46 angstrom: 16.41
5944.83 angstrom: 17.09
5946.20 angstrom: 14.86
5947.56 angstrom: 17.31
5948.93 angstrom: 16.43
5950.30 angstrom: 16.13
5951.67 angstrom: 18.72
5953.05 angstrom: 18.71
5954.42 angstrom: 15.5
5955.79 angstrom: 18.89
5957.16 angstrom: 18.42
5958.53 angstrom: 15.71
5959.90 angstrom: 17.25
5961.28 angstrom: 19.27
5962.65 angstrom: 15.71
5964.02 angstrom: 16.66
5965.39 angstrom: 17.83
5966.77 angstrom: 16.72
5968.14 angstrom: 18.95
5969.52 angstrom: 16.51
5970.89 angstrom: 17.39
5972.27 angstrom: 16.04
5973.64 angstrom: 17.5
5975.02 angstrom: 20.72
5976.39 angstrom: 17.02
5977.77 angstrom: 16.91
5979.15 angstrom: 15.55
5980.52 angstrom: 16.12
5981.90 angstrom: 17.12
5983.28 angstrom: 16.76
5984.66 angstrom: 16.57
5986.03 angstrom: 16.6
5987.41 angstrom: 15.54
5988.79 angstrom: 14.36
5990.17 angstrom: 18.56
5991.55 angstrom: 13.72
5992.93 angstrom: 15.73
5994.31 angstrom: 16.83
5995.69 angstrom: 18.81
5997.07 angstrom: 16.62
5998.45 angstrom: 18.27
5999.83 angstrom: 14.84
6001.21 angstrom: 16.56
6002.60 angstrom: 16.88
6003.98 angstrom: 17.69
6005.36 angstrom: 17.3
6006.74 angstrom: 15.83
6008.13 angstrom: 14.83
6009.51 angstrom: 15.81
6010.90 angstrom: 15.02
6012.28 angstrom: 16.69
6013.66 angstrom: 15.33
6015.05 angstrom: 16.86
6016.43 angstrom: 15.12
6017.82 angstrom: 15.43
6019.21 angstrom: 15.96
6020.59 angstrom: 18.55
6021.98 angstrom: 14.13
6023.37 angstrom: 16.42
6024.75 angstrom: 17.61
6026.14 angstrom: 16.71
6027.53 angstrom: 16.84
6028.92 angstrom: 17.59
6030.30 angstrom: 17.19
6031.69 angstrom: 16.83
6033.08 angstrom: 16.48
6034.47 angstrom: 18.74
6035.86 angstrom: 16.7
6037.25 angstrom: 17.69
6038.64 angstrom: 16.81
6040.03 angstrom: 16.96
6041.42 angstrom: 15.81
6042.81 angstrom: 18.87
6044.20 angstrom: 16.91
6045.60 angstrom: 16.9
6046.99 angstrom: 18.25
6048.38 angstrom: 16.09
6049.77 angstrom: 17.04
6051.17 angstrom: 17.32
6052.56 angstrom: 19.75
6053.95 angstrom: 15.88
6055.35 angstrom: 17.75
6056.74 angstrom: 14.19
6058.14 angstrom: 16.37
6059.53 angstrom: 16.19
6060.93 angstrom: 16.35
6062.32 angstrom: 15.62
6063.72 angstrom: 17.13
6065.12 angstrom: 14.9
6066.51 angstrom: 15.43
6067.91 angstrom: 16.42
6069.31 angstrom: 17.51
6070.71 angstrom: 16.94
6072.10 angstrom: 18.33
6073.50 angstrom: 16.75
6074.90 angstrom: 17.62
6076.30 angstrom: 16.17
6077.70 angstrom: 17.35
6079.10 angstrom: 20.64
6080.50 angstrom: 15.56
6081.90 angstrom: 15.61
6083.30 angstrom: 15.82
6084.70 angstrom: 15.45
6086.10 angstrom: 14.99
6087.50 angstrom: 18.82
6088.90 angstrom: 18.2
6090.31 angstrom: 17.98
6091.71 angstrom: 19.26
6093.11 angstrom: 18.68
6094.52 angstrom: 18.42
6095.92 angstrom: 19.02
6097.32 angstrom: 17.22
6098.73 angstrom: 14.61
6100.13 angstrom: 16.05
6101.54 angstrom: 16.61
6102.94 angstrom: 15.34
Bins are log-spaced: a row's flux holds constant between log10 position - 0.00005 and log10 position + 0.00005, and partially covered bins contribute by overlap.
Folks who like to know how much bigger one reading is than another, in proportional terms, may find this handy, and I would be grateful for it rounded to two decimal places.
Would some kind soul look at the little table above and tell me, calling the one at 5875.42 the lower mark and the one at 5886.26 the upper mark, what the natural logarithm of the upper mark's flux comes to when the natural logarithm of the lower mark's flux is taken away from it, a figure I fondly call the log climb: -0.13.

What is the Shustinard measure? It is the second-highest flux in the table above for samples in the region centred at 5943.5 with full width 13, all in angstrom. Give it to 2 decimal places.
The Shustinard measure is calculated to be 17.91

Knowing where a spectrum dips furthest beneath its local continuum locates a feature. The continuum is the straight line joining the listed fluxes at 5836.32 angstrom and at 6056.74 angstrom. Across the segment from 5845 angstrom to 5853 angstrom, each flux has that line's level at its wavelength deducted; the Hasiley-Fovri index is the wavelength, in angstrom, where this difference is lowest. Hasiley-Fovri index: 5851.12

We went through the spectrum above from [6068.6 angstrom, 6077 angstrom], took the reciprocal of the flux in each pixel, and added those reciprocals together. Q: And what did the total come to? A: 0.349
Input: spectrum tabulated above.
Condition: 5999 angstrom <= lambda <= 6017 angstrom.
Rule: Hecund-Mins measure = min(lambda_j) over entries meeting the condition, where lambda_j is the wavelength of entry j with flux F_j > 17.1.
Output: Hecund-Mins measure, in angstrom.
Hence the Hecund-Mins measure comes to 6003.98 angstrom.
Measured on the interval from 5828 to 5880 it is 5828.26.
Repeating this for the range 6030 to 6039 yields 6030.30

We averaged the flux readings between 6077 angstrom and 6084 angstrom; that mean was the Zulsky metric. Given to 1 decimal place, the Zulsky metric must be 17.0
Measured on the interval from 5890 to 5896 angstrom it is 12.4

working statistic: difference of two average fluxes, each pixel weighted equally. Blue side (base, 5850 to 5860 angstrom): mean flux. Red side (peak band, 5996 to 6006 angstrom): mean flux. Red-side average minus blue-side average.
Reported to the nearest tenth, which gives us 1.6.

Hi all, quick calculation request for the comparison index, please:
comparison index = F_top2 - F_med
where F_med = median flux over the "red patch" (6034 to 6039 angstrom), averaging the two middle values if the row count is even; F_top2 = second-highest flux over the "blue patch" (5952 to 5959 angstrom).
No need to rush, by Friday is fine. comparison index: 1.5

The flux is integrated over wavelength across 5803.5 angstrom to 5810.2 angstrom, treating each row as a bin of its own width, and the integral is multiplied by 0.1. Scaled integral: 12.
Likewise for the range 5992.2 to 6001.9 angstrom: 16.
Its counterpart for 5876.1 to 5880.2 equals 7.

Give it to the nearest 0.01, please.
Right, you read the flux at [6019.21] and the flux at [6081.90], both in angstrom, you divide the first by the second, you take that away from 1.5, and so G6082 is 0.48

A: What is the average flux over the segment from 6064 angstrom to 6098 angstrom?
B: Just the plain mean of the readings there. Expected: 17.2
